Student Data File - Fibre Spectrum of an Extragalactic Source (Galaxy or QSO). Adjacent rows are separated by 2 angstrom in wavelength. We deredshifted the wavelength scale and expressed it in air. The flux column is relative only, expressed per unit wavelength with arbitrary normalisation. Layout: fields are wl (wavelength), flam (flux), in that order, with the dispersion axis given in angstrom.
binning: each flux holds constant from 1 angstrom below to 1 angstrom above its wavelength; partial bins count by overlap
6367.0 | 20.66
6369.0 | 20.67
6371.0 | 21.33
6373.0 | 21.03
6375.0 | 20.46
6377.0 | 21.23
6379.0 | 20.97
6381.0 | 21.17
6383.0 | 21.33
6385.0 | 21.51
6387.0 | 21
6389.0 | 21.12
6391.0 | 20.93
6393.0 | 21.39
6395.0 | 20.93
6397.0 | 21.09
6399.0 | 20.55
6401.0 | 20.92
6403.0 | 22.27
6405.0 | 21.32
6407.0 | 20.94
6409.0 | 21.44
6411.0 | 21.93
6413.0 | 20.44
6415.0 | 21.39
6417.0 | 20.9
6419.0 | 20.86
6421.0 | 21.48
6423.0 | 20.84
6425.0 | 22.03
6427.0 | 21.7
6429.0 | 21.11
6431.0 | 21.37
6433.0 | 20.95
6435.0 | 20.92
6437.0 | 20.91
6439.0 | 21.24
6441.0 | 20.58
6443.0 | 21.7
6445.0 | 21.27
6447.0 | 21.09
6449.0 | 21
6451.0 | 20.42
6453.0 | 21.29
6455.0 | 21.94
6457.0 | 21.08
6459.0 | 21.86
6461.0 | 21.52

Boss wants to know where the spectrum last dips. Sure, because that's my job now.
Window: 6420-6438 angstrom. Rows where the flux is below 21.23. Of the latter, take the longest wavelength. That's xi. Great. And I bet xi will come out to 6437.0 angstrom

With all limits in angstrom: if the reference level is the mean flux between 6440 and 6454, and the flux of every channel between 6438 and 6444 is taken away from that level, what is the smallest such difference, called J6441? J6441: -0.65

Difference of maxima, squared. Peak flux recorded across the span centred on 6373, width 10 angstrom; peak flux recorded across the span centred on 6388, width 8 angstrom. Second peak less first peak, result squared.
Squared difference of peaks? 0.032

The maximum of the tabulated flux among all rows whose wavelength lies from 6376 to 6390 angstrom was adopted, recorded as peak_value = 21.51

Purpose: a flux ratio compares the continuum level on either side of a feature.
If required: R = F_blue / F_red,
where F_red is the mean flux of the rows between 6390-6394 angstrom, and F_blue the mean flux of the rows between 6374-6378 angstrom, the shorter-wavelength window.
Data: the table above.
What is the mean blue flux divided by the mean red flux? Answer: 0.985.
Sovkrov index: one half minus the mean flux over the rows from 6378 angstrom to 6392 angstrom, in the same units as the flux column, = -20.6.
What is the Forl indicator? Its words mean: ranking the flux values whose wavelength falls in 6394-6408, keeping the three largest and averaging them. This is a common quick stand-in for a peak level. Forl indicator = 21.56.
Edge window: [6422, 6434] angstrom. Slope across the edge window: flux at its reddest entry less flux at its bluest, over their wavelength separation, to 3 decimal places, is 0.011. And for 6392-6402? -0.059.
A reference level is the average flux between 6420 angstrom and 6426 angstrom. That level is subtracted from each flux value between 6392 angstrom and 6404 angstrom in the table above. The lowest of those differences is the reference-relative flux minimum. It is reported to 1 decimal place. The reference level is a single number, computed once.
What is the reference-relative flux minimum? -0.9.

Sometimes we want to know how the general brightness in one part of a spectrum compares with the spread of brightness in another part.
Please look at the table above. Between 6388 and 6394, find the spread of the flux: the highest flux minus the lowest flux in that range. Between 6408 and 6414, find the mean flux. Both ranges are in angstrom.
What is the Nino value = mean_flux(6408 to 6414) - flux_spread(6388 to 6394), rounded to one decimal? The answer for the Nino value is 20.8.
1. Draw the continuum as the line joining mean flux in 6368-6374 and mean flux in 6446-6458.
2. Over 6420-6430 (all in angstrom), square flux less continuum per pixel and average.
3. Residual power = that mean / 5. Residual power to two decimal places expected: 0.06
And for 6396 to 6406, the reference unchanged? 0.07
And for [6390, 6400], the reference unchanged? 0.02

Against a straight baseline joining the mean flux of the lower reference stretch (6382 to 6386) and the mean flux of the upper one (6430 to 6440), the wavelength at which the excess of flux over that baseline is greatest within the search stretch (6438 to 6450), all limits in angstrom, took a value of 6443.0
